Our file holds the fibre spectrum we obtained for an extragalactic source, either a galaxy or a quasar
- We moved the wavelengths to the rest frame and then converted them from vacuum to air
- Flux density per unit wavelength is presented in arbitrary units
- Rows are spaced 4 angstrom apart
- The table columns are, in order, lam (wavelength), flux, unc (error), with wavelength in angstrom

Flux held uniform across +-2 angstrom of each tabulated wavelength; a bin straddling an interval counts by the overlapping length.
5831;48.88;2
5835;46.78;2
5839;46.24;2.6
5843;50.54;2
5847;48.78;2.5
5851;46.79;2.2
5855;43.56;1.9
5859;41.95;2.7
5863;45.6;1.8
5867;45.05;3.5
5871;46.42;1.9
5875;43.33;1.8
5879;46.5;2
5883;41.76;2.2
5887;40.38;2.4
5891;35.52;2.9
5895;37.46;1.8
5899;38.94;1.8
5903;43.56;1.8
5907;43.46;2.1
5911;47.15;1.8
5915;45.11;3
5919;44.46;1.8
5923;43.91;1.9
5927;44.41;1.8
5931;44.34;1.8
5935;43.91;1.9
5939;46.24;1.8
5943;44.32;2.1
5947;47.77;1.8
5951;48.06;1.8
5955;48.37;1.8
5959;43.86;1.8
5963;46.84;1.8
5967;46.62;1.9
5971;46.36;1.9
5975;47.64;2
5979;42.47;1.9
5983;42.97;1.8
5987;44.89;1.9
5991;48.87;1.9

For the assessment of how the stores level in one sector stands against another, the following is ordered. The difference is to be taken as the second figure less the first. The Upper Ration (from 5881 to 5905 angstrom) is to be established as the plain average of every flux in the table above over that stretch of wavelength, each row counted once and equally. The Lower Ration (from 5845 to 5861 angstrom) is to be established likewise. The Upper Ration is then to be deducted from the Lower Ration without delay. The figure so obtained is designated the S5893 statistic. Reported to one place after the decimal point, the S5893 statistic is 5.7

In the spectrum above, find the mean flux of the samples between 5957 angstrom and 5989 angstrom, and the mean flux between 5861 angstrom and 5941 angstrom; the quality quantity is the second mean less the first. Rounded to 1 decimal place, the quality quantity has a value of -1.8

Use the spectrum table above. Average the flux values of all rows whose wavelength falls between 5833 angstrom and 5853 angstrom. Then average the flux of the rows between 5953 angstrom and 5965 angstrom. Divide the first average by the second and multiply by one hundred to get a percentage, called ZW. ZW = 103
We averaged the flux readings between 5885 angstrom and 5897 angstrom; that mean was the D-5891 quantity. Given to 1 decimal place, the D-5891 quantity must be 37.8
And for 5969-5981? 45.5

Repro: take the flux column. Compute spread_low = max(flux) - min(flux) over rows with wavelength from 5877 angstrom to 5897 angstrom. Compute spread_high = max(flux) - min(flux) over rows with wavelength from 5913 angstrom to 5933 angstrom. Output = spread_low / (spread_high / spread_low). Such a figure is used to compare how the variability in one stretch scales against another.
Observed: 100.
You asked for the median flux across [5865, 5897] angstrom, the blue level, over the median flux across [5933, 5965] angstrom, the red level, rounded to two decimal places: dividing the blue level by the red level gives 0.91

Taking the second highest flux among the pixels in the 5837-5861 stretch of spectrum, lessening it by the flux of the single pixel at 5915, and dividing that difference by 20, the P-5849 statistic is 0.18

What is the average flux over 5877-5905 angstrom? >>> 40.6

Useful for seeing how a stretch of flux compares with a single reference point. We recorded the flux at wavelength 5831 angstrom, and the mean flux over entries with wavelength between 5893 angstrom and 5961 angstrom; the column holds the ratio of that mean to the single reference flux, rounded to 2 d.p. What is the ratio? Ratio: 0.91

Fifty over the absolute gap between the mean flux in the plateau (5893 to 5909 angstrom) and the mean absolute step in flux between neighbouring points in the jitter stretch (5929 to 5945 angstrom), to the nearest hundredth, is 1.27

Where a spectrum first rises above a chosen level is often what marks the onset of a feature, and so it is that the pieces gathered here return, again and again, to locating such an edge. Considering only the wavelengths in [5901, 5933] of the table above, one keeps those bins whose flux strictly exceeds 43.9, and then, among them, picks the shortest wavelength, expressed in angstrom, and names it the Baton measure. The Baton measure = 5911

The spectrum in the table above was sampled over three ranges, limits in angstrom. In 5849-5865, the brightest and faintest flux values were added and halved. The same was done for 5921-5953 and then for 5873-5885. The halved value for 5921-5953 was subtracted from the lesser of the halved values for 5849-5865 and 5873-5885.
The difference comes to -1.9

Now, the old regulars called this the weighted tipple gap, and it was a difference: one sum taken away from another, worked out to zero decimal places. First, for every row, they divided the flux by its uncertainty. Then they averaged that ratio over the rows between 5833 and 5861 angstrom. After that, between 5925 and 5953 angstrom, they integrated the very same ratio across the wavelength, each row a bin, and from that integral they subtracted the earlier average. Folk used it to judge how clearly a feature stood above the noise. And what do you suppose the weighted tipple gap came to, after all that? 669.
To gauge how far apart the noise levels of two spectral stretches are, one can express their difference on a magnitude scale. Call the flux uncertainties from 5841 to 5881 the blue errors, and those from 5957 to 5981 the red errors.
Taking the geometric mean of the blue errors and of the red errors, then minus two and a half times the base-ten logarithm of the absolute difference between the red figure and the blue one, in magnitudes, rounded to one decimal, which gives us 1.3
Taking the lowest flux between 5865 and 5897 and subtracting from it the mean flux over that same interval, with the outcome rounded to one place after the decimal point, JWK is -6.5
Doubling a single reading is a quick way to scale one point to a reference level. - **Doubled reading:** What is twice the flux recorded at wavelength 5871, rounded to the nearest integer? 93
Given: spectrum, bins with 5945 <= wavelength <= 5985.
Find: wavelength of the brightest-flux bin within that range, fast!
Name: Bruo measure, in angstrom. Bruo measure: 5955 angstrom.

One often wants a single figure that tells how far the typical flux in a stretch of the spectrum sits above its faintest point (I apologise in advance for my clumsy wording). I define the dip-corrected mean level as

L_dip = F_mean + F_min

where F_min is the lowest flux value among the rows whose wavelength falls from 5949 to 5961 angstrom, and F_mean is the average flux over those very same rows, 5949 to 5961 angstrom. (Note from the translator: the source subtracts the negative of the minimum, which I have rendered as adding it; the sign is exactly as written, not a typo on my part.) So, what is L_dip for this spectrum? 90.6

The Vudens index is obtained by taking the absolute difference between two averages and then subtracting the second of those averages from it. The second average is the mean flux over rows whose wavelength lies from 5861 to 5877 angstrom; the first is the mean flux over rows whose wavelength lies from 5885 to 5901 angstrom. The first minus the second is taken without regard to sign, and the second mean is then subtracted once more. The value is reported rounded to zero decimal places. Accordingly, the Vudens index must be -38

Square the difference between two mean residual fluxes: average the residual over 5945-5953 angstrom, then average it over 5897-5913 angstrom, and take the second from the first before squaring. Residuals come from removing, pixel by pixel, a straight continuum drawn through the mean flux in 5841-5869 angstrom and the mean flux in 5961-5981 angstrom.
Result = 22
